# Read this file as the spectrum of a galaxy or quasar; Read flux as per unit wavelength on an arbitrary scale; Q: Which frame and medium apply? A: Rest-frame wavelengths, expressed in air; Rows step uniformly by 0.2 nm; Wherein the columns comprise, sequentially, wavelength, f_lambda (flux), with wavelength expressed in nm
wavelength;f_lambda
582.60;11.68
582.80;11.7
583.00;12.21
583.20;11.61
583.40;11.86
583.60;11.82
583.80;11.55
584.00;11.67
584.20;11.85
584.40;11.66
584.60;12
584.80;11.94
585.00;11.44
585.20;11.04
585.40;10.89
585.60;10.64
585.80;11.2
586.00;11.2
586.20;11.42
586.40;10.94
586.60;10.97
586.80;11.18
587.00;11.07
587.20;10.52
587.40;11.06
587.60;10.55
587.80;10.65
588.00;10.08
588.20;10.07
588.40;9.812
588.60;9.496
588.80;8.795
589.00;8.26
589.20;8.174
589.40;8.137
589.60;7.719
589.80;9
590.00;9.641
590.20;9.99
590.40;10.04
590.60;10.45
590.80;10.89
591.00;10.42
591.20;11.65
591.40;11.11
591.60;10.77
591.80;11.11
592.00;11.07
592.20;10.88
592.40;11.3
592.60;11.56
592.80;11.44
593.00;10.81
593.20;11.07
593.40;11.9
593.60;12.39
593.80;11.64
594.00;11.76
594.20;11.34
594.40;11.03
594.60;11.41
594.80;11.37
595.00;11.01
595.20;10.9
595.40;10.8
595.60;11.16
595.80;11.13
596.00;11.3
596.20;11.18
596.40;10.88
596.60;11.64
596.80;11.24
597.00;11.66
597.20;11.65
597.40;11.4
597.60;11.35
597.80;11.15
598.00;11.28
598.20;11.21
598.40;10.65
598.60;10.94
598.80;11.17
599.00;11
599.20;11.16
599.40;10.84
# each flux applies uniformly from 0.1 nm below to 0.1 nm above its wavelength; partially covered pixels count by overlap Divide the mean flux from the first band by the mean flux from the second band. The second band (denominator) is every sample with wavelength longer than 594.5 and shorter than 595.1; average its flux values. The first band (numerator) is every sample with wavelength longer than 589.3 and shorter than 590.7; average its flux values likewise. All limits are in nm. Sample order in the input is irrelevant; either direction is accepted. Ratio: 0.82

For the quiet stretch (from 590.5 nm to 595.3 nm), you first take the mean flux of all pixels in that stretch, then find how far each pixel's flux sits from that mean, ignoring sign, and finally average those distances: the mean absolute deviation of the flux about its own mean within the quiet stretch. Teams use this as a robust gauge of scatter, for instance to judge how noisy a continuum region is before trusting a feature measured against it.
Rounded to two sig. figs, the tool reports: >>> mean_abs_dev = 0.36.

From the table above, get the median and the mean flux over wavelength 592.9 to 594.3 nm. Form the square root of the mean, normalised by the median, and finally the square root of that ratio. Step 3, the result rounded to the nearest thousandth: 0.540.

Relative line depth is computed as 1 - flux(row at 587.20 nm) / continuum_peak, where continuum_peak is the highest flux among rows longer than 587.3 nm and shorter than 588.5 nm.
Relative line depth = 0.05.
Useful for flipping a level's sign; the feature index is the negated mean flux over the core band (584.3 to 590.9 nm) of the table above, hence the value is -10.3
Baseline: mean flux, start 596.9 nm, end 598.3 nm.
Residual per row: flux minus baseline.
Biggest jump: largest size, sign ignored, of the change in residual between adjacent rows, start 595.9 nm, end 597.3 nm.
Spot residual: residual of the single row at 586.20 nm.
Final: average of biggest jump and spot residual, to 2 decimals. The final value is 0.40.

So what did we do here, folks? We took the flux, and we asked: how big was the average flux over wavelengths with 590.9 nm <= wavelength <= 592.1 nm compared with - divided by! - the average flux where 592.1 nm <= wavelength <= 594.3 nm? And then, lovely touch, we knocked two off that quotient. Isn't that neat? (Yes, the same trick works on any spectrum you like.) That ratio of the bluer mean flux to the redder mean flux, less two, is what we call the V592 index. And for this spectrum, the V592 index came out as -1.04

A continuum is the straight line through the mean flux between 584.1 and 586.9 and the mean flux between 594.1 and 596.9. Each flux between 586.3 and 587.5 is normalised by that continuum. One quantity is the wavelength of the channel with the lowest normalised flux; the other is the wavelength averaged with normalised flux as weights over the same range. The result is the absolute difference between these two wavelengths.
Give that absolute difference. 0.30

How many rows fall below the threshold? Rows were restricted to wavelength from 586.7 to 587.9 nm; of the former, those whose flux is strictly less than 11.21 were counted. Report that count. 6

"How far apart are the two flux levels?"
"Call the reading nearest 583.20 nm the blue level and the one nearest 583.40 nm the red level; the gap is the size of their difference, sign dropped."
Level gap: 0.25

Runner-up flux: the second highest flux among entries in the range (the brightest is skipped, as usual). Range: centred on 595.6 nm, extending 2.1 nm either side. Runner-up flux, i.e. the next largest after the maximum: 11.76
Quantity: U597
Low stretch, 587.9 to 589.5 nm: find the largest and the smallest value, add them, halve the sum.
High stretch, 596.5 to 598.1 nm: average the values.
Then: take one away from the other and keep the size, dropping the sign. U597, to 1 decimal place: 2.3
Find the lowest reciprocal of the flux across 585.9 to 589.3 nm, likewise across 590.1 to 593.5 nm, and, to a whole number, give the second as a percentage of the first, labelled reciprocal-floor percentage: 96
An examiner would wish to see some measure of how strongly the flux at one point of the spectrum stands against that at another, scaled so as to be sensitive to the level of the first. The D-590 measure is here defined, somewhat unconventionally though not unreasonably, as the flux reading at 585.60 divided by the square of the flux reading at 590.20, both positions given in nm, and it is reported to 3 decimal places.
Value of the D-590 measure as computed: 0.107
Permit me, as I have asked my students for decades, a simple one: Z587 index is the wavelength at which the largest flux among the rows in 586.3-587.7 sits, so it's 586.80 nm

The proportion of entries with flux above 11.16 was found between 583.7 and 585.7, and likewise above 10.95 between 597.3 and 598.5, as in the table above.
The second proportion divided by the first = 1.2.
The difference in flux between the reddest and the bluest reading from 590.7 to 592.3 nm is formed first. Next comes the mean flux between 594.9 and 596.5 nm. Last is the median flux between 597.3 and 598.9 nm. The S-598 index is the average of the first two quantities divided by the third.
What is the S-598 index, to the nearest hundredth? 0.49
